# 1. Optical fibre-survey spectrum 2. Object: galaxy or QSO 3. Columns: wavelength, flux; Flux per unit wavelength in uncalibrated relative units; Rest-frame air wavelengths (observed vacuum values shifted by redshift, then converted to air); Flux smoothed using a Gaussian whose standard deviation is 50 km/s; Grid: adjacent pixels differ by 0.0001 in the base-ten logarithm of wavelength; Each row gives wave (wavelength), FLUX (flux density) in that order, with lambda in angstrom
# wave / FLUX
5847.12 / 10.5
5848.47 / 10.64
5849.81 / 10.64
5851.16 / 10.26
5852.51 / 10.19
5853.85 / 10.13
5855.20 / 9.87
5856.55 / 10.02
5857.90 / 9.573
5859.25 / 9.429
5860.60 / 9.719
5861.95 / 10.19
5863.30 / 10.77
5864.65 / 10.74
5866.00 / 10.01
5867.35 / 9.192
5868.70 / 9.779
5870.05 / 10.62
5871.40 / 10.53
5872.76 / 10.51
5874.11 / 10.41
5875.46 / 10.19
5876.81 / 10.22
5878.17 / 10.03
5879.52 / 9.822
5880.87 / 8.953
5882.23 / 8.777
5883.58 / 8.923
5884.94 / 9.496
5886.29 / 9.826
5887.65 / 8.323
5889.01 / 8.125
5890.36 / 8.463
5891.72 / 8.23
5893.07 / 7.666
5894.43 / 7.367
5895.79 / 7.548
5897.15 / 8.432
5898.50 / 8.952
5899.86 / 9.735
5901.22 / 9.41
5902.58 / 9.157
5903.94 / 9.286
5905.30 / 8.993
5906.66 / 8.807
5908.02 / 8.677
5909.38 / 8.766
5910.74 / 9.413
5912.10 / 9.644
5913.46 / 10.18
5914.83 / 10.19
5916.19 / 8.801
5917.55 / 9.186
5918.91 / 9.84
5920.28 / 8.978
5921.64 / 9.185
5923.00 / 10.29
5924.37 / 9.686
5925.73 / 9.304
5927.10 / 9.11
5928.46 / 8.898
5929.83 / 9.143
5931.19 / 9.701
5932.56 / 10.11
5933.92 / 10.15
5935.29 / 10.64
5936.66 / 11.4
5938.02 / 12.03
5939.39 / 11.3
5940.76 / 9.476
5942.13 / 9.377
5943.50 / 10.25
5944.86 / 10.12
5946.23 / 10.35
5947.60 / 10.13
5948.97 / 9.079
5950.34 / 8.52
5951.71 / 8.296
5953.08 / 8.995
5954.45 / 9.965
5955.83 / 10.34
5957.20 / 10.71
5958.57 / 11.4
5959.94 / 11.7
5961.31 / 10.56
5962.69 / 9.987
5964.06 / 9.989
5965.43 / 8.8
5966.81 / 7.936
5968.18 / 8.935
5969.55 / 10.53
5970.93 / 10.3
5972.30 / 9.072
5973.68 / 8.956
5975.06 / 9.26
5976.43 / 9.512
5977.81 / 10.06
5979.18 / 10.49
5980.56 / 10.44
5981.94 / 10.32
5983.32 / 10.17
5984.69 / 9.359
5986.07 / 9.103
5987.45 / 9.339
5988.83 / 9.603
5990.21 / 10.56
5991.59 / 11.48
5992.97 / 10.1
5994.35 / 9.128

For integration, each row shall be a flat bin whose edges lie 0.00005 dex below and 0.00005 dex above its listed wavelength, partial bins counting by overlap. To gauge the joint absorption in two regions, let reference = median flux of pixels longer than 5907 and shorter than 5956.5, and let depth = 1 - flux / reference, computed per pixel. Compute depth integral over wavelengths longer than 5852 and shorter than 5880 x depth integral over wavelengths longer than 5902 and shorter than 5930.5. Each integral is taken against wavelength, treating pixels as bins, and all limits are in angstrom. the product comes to -1.3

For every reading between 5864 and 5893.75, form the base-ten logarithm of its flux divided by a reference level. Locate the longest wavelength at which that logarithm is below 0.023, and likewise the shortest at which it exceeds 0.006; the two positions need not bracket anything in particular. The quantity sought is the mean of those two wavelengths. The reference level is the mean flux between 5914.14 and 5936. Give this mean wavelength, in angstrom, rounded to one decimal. 5878.9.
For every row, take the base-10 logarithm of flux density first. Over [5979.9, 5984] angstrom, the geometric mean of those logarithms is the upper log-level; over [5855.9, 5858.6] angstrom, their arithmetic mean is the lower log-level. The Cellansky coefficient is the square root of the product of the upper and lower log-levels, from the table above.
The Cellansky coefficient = 1.00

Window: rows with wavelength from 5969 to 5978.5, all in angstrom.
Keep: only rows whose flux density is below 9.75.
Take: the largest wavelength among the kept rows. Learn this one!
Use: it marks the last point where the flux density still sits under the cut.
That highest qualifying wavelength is 5976.43 angstrom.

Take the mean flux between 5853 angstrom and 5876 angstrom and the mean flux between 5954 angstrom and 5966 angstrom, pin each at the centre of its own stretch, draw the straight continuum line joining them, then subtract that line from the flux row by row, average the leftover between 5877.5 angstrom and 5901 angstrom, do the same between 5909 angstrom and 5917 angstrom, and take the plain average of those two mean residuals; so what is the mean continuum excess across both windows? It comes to -1.1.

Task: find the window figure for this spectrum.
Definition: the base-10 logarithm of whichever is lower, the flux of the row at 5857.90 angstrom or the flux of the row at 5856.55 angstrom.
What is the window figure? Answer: 0.981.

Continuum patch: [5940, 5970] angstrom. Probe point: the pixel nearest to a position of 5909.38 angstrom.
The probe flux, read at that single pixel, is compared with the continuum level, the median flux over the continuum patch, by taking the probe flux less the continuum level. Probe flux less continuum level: -1.2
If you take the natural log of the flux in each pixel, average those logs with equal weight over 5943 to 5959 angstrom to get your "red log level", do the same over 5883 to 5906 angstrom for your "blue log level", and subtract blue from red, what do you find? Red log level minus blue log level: 0.12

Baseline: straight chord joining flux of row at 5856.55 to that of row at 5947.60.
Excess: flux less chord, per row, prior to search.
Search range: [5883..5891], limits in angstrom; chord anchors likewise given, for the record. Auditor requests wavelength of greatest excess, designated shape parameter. 5886.29 angstrom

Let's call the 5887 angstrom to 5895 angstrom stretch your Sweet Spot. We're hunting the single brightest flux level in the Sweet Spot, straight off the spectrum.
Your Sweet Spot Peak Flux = 8.463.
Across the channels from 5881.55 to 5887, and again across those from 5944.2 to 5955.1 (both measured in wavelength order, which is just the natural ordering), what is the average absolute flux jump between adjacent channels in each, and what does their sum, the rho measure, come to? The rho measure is 0.91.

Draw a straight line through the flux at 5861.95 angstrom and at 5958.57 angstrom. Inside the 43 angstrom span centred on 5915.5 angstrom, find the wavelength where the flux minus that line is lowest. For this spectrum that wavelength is 5894.43 angstrom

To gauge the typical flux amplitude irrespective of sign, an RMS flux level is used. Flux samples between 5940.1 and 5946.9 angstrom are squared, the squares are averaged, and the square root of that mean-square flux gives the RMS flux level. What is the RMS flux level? 9.9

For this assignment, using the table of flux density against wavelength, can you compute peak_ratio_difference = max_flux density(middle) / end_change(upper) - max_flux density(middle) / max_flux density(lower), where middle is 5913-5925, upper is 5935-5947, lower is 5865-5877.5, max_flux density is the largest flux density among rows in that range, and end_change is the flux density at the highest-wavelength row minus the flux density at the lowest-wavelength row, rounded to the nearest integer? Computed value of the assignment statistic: -36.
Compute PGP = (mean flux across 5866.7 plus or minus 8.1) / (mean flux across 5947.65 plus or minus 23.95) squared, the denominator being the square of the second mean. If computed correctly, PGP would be 0.103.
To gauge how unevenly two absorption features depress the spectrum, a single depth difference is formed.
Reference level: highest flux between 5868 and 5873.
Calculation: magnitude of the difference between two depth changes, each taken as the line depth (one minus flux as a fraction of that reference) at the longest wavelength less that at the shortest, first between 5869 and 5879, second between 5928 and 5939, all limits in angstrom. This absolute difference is 0.35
